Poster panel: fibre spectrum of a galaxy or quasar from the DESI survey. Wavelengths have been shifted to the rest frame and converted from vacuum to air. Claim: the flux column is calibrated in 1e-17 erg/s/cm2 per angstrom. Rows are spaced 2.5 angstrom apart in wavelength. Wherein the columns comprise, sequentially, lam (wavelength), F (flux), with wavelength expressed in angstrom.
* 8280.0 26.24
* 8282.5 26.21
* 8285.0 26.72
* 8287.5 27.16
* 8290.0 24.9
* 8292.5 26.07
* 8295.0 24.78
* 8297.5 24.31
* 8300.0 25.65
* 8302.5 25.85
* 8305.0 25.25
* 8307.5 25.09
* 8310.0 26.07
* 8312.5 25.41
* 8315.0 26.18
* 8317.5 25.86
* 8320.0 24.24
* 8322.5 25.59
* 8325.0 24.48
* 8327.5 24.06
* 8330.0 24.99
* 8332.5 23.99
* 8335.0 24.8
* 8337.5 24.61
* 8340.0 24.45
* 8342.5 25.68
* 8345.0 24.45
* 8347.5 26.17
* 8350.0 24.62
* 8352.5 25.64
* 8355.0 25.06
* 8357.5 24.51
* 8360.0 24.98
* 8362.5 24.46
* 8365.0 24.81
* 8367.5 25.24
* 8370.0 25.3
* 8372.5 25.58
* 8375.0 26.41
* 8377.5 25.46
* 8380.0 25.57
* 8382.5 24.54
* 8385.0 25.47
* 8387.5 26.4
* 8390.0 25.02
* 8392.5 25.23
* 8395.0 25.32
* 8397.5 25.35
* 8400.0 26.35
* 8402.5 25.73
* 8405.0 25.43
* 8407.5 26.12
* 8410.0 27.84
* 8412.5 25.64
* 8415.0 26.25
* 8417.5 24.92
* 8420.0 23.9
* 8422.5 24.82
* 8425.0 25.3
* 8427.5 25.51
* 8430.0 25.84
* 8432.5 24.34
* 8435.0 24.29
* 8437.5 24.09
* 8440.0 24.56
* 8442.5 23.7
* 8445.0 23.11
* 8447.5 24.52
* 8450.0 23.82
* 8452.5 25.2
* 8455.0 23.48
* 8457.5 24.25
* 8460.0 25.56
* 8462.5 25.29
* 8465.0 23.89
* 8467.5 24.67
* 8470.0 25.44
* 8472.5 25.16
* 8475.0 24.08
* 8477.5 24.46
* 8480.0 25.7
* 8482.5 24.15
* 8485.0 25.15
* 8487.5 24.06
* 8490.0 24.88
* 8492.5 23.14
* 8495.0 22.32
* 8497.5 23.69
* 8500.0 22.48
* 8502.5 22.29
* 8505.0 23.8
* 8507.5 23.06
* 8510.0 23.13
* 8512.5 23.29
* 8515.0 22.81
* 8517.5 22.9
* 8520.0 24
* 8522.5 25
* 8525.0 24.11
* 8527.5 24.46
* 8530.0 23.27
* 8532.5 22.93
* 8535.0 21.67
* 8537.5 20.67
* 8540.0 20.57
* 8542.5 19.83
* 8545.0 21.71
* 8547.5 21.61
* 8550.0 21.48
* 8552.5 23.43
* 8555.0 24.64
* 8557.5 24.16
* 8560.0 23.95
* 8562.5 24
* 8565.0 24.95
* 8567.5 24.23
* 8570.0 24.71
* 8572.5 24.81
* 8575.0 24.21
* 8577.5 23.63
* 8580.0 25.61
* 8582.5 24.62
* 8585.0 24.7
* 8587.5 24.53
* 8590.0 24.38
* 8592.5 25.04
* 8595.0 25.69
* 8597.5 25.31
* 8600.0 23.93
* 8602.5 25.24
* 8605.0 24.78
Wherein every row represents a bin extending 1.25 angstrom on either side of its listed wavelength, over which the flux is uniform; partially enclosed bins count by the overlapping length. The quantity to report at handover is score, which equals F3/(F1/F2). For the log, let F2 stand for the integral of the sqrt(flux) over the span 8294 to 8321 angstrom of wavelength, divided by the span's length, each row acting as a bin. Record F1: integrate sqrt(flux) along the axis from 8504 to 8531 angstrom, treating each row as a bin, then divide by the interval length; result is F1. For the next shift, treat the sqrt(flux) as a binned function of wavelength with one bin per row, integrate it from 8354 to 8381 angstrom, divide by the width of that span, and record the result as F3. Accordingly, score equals 5.20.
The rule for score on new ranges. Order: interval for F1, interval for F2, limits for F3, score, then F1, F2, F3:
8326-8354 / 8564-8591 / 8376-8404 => 5.02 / 4.985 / 4.957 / 5.0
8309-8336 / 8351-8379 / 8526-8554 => 4.71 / 5.005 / 5.022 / 4.7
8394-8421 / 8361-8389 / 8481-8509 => 4.82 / 5.072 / 5.037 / 4.9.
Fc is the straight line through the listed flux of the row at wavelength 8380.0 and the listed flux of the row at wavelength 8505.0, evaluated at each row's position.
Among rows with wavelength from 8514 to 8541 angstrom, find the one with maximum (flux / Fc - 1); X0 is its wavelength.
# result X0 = 8522.5 angstrom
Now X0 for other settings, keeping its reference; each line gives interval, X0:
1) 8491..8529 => 8522.5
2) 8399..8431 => 8410.0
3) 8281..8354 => 8287.5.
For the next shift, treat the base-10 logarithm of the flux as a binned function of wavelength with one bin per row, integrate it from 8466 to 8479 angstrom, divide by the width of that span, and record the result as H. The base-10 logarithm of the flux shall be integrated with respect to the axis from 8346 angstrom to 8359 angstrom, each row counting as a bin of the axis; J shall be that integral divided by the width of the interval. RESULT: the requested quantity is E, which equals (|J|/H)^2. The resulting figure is 1.01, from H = 1.39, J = 1.40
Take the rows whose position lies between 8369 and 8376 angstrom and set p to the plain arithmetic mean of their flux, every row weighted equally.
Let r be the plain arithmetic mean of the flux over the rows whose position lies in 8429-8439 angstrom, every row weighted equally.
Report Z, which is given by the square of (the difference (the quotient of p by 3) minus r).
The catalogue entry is 258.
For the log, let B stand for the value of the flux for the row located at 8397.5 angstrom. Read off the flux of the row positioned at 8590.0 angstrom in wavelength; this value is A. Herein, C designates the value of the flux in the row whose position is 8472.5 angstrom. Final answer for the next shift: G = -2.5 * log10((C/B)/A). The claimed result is 3.48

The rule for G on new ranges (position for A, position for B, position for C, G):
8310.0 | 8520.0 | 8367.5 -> 3.49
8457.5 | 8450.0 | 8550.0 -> 3.57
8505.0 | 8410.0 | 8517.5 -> 3.65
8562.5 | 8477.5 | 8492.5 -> 3.51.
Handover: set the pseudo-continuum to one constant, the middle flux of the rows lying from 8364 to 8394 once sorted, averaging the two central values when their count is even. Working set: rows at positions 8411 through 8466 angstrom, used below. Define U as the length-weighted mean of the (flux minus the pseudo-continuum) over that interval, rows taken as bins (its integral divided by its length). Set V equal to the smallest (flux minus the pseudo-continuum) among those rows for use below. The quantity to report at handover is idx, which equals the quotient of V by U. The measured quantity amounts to 3.2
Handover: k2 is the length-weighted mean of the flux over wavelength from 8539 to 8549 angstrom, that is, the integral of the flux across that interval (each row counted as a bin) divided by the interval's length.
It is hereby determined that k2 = 21.0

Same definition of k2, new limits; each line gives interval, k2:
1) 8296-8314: 25.4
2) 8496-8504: 22.8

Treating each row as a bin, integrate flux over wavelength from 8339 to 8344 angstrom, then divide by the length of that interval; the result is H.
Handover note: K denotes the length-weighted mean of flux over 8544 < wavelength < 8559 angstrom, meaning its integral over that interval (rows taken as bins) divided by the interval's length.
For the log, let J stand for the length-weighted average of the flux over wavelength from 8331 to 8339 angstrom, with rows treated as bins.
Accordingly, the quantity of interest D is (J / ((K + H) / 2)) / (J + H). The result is 0.0206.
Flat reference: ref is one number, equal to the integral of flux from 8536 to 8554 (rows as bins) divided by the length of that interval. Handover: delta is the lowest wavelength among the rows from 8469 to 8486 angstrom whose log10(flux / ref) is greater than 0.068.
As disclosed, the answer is 8470.0 angstrom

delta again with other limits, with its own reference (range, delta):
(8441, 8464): 8452.5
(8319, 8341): 8322.5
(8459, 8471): 8460.0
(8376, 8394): 8377.5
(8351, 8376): 8352.5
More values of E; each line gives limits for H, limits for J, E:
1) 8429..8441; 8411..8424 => 1.01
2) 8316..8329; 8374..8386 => 1.01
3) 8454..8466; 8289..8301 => 1.02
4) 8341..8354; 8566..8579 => 0.98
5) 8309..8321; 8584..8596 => 0.98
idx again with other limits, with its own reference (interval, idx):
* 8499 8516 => 1.3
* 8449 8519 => 2.2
